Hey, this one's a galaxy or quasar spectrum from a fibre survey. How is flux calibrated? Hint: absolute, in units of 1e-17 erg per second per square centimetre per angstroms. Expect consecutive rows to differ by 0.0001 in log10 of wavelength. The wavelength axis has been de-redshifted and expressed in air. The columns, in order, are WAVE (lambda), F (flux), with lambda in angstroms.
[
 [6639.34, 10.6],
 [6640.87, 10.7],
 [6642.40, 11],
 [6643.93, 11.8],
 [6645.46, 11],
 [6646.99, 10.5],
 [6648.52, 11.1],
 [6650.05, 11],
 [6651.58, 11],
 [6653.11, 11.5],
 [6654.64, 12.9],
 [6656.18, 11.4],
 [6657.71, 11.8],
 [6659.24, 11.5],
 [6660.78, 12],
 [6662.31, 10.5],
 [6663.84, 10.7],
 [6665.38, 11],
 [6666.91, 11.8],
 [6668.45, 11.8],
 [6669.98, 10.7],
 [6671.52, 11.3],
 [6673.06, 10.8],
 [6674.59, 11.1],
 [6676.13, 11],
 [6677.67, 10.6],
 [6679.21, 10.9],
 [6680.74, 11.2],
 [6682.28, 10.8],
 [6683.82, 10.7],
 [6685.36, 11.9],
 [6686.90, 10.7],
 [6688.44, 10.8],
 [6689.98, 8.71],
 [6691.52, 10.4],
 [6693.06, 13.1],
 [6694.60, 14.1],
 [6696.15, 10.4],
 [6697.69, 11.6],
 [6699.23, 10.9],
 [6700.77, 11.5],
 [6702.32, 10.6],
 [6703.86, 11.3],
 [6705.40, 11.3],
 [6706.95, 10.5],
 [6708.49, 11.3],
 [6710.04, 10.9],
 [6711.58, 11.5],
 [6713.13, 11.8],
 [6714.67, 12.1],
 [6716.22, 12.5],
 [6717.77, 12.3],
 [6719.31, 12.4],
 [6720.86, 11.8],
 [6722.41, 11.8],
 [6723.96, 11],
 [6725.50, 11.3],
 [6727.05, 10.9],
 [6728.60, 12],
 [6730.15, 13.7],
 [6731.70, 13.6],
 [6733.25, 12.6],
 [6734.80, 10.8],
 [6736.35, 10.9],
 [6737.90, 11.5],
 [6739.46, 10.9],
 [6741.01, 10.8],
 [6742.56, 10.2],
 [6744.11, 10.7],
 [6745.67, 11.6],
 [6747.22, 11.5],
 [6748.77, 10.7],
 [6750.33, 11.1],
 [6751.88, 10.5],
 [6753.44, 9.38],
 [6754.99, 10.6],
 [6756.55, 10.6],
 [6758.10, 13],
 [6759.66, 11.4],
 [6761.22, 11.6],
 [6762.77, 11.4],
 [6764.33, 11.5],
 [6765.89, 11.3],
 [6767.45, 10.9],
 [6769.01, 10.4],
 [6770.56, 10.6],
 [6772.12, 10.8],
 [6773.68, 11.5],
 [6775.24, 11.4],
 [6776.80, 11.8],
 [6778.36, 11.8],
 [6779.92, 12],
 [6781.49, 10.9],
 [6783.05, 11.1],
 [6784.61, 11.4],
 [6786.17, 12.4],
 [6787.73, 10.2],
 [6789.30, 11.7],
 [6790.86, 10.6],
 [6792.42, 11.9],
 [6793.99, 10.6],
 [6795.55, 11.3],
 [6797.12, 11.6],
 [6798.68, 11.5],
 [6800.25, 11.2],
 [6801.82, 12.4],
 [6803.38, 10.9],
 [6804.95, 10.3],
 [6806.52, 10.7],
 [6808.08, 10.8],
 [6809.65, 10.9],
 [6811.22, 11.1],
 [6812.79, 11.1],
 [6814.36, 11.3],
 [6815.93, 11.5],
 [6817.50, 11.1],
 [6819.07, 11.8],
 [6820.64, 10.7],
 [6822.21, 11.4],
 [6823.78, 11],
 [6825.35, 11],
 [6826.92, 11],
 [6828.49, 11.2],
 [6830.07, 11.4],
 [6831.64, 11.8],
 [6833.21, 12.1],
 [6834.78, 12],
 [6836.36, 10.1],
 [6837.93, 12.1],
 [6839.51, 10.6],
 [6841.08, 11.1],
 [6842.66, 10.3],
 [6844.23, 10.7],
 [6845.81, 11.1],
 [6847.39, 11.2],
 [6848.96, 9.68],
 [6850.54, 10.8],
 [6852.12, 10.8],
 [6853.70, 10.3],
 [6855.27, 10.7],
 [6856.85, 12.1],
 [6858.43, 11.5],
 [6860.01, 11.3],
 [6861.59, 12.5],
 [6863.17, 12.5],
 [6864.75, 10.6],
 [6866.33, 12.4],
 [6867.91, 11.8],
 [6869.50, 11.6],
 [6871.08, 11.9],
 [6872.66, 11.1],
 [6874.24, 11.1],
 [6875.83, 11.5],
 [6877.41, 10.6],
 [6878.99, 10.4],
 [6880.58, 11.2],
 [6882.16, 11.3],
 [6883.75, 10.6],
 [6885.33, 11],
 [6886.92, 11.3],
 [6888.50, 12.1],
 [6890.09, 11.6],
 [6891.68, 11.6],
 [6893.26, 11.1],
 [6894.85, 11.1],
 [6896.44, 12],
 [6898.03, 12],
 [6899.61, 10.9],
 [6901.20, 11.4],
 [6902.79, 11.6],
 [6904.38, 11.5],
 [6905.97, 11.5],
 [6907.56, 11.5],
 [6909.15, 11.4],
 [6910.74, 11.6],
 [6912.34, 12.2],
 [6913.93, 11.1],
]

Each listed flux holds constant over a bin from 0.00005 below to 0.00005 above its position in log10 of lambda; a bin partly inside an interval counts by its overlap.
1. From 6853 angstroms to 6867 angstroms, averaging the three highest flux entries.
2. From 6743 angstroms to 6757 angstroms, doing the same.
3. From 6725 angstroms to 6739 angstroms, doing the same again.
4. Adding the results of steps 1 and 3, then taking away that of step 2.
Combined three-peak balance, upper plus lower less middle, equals 14.4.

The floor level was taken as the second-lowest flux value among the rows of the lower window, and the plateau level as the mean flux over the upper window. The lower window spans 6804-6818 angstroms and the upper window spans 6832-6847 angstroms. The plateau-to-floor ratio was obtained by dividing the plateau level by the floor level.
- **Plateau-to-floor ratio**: 1.04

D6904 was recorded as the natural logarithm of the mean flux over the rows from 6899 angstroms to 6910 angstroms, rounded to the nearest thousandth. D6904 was 2.434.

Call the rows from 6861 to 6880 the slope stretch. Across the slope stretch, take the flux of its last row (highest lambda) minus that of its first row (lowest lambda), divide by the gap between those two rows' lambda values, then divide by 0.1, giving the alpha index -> -1.2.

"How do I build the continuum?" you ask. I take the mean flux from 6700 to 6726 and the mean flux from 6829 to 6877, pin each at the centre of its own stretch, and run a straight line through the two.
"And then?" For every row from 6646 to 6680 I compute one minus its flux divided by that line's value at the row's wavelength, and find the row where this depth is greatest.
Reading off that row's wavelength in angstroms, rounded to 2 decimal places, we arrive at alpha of 6646.99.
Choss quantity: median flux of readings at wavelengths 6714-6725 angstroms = 12.1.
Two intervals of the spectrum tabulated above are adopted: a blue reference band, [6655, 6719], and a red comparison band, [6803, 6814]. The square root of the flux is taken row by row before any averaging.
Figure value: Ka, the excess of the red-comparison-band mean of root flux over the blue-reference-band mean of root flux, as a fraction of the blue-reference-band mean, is -0.019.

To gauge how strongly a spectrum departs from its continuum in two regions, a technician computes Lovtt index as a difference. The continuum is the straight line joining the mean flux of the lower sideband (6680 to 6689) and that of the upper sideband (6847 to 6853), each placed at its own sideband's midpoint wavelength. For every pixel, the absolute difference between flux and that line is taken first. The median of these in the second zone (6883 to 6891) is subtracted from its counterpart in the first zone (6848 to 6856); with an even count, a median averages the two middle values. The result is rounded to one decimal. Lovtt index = -0.6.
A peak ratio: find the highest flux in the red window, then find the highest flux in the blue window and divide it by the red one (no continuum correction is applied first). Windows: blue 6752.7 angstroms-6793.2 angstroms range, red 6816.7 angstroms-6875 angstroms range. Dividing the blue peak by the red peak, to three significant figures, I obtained 1.04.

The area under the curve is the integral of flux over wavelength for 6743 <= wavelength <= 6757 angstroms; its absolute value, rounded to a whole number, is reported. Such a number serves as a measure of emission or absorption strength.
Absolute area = 150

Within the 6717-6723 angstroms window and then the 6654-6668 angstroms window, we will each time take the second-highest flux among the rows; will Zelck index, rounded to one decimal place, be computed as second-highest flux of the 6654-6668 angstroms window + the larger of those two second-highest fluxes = 24.3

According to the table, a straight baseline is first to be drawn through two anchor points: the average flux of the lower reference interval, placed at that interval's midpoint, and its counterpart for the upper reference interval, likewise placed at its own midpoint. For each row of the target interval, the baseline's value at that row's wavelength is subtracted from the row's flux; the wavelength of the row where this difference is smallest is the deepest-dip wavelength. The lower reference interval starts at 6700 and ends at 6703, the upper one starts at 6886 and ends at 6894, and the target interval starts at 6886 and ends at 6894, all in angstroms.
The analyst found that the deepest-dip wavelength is 6893.26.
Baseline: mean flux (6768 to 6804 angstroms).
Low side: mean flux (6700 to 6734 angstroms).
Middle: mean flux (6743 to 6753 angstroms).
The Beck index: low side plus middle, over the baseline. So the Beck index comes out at 2.01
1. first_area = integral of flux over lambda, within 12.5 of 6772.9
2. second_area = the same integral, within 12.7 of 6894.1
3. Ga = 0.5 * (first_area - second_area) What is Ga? -4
